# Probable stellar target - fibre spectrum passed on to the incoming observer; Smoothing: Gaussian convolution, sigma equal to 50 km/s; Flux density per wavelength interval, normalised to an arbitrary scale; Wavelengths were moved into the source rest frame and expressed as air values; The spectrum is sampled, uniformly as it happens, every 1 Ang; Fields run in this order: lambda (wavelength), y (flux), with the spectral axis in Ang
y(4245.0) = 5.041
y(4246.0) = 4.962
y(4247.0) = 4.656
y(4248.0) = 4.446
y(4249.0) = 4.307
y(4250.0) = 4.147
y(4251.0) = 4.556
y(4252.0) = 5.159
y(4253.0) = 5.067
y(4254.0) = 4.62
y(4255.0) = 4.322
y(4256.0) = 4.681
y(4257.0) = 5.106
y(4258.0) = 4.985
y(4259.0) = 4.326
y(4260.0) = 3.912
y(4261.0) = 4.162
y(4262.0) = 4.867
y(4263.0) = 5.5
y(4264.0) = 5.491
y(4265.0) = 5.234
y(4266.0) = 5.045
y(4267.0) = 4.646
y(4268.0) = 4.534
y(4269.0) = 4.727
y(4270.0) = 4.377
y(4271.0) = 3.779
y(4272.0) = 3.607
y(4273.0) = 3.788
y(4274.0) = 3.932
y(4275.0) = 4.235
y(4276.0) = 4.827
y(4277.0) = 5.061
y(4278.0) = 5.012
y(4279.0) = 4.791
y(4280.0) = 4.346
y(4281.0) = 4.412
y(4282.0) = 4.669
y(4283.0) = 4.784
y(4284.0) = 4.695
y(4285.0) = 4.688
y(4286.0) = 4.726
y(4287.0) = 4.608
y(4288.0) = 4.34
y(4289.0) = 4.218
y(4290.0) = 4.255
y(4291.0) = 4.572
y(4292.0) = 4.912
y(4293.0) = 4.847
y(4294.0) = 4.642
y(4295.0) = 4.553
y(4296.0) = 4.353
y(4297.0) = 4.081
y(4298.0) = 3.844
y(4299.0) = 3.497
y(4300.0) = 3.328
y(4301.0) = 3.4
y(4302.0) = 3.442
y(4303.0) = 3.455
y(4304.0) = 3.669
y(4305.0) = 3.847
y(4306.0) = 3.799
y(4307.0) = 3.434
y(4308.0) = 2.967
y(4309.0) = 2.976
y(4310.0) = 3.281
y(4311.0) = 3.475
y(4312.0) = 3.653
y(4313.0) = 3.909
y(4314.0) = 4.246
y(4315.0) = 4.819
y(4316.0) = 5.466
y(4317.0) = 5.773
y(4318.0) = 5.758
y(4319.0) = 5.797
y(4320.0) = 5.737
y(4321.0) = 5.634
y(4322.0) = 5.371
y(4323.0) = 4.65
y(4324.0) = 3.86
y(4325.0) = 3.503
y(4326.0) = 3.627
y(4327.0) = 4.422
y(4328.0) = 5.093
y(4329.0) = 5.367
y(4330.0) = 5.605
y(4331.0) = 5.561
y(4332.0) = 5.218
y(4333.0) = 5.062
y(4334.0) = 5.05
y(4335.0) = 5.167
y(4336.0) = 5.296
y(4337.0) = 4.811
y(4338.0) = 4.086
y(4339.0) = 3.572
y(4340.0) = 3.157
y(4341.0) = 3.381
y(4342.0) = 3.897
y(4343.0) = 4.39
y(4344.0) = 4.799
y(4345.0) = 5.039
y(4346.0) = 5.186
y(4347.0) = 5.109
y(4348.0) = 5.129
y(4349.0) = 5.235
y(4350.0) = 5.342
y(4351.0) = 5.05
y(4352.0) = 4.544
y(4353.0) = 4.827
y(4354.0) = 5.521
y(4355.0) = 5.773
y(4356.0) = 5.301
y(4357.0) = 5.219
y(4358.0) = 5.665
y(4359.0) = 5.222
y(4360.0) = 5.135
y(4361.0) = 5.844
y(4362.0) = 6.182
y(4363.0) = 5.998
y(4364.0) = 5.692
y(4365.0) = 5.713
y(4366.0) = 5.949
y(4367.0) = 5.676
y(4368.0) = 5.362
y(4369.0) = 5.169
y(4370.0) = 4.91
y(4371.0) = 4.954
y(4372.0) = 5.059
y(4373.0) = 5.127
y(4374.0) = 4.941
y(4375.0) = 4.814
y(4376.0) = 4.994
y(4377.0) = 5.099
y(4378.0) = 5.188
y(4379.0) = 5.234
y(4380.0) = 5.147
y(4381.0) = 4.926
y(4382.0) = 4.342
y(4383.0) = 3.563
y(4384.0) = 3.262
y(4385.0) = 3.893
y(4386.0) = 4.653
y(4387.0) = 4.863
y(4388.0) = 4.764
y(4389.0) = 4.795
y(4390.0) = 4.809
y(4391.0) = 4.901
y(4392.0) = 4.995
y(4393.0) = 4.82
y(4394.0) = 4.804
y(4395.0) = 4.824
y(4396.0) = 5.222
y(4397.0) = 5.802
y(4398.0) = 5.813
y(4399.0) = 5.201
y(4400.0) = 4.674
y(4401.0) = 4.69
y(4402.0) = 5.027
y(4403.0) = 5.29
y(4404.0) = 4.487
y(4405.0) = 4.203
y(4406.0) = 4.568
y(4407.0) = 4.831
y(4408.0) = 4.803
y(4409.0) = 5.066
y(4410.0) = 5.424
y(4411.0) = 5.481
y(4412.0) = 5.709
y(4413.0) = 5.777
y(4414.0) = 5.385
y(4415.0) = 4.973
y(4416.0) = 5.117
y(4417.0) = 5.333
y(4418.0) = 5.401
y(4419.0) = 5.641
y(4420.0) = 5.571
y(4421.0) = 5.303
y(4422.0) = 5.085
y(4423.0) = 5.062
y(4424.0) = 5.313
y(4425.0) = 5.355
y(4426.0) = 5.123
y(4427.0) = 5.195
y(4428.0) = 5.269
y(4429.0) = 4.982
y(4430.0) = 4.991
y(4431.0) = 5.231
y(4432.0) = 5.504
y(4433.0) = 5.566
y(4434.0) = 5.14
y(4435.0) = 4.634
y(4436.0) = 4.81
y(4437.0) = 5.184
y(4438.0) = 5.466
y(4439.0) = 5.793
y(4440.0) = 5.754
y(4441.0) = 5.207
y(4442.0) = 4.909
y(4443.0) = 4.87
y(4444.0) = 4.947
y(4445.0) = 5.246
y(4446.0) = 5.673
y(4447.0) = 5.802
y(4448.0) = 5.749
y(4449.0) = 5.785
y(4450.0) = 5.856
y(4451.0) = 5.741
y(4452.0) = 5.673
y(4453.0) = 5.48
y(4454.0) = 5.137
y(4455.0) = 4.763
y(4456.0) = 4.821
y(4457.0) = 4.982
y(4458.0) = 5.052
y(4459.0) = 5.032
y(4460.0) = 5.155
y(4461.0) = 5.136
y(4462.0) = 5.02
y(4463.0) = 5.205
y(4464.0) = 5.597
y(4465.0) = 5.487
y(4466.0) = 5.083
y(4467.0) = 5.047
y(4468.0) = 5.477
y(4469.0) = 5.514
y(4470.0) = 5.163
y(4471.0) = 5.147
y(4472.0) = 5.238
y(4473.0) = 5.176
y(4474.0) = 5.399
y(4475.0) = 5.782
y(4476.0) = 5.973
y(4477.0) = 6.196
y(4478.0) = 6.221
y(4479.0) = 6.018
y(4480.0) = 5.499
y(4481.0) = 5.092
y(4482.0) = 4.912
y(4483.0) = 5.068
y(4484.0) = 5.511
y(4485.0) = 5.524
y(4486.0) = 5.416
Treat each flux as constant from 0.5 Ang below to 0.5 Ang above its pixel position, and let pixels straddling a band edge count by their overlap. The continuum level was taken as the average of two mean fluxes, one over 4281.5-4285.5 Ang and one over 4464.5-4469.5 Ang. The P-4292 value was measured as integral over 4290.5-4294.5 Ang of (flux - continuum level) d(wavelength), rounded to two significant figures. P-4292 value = -1.1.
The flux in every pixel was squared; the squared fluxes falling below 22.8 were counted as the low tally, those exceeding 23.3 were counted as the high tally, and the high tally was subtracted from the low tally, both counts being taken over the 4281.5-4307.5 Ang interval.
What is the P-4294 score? 21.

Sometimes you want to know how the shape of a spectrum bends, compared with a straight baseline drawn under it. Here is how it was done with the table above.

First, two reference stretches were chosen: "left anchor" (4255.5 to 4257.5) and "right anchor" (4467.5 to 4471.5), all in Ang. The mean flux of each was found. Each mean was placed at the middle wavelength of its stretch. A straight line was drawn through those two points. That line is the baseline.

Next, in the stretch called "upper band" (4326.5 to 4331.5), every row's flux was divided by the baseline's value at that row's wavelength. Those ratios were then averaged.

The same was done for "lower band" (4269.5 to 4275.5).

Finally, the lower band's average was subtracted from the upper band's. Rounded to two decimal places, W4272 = 0.23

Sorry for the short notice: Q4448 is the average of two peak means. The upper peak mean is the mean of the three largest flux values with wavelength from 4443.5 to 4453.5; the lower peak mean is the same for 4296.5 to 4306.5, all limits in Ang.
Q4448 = 4.9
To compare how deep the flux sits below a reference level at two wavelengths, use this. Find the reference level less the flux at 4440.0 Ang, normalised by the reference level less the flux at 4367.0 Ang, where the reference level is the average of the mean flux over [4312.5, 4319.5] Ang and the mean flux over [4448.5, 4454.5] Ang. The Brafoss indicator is 1.2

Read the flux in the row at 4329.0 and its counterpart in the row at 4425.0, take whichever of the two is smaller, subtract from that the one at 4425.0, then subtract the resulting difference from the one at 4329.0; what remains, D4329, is 5.4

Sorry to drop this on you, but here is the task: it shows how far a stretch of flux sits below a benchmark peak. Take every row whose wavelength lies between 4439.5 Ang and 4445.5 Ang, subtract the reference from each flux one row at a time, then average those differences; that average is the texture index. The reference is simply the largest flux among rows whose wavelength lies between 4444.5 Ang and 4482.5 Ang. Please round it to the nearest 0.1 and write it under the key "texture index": -1.1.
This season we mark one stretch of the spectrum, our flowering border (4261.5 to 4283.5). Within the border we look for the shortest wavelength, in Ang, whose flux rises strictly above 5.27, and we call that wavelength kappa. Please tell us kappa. 4263.0 Ang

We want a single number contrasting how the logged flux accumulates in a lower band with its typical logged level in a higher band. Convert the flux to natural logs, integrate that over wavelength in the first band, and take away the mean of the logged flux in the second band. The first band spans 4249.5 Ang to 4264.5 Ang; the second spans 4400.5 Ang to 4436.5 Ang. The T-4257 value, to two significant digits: 22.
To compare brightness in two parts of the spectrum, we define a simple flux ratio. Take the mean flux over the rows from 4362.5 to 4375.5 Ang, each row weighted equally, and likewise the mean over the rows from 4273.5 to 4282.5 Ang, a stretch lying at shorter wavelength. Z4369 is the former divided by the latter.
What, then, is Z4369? 1.16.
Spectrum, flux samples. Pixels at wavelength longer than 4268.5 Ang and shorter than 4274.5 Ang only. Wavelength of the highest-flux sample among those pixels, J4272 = 4269.0 Ang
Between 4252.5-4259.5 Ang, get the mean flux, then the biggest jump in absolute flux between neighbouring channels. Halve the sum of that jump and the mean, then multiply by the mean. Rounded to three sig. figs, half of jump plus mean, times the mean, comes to 12.7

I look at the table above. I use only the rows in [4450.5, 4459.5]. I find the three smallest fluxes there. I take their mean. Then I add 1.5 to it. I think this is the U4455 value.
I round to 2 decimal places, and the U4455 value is 6.36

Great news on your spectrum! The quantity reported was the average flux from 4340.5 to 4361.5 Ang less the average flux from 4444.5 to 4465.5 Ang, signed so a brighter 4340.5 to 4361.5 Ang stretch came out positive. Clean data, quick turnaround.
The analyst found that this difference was -0.32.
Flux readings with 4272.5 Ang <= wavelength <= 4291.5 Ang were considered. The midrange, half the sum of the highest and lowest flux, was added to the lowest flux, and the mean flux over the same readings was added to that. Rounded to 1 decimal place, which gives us 12.7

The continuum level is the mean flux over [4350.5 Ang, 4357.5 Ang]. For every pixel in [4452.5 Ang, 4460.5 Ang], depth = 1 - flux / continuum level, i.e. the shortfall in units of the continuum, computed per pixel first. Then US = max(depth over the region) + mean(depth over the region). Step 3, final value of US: 0.10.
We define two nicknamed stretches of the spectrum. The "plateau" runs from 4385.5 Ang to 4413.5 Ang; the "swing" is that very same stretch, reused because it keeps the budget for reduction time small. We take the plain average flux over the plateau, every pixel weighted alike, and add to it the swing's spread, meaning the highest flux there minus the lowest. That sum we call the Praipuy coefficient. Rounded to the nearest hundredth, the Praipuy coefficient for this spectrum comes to 6.62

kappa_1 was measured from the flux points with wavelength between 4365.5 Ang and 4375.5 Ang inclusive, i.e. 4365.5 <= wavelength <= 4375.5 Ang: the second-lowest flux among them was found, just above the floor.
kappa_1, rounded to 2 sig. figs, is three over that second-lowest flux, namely 0.61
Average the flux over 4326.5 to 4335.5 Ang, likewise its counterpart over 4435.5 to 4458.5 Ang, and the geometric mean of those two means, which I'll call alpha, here 5.3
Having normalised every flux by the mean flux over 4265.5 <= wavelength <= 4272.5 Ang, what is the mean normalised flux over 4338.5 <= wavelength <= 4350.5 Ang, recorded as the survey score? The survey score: 1.03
